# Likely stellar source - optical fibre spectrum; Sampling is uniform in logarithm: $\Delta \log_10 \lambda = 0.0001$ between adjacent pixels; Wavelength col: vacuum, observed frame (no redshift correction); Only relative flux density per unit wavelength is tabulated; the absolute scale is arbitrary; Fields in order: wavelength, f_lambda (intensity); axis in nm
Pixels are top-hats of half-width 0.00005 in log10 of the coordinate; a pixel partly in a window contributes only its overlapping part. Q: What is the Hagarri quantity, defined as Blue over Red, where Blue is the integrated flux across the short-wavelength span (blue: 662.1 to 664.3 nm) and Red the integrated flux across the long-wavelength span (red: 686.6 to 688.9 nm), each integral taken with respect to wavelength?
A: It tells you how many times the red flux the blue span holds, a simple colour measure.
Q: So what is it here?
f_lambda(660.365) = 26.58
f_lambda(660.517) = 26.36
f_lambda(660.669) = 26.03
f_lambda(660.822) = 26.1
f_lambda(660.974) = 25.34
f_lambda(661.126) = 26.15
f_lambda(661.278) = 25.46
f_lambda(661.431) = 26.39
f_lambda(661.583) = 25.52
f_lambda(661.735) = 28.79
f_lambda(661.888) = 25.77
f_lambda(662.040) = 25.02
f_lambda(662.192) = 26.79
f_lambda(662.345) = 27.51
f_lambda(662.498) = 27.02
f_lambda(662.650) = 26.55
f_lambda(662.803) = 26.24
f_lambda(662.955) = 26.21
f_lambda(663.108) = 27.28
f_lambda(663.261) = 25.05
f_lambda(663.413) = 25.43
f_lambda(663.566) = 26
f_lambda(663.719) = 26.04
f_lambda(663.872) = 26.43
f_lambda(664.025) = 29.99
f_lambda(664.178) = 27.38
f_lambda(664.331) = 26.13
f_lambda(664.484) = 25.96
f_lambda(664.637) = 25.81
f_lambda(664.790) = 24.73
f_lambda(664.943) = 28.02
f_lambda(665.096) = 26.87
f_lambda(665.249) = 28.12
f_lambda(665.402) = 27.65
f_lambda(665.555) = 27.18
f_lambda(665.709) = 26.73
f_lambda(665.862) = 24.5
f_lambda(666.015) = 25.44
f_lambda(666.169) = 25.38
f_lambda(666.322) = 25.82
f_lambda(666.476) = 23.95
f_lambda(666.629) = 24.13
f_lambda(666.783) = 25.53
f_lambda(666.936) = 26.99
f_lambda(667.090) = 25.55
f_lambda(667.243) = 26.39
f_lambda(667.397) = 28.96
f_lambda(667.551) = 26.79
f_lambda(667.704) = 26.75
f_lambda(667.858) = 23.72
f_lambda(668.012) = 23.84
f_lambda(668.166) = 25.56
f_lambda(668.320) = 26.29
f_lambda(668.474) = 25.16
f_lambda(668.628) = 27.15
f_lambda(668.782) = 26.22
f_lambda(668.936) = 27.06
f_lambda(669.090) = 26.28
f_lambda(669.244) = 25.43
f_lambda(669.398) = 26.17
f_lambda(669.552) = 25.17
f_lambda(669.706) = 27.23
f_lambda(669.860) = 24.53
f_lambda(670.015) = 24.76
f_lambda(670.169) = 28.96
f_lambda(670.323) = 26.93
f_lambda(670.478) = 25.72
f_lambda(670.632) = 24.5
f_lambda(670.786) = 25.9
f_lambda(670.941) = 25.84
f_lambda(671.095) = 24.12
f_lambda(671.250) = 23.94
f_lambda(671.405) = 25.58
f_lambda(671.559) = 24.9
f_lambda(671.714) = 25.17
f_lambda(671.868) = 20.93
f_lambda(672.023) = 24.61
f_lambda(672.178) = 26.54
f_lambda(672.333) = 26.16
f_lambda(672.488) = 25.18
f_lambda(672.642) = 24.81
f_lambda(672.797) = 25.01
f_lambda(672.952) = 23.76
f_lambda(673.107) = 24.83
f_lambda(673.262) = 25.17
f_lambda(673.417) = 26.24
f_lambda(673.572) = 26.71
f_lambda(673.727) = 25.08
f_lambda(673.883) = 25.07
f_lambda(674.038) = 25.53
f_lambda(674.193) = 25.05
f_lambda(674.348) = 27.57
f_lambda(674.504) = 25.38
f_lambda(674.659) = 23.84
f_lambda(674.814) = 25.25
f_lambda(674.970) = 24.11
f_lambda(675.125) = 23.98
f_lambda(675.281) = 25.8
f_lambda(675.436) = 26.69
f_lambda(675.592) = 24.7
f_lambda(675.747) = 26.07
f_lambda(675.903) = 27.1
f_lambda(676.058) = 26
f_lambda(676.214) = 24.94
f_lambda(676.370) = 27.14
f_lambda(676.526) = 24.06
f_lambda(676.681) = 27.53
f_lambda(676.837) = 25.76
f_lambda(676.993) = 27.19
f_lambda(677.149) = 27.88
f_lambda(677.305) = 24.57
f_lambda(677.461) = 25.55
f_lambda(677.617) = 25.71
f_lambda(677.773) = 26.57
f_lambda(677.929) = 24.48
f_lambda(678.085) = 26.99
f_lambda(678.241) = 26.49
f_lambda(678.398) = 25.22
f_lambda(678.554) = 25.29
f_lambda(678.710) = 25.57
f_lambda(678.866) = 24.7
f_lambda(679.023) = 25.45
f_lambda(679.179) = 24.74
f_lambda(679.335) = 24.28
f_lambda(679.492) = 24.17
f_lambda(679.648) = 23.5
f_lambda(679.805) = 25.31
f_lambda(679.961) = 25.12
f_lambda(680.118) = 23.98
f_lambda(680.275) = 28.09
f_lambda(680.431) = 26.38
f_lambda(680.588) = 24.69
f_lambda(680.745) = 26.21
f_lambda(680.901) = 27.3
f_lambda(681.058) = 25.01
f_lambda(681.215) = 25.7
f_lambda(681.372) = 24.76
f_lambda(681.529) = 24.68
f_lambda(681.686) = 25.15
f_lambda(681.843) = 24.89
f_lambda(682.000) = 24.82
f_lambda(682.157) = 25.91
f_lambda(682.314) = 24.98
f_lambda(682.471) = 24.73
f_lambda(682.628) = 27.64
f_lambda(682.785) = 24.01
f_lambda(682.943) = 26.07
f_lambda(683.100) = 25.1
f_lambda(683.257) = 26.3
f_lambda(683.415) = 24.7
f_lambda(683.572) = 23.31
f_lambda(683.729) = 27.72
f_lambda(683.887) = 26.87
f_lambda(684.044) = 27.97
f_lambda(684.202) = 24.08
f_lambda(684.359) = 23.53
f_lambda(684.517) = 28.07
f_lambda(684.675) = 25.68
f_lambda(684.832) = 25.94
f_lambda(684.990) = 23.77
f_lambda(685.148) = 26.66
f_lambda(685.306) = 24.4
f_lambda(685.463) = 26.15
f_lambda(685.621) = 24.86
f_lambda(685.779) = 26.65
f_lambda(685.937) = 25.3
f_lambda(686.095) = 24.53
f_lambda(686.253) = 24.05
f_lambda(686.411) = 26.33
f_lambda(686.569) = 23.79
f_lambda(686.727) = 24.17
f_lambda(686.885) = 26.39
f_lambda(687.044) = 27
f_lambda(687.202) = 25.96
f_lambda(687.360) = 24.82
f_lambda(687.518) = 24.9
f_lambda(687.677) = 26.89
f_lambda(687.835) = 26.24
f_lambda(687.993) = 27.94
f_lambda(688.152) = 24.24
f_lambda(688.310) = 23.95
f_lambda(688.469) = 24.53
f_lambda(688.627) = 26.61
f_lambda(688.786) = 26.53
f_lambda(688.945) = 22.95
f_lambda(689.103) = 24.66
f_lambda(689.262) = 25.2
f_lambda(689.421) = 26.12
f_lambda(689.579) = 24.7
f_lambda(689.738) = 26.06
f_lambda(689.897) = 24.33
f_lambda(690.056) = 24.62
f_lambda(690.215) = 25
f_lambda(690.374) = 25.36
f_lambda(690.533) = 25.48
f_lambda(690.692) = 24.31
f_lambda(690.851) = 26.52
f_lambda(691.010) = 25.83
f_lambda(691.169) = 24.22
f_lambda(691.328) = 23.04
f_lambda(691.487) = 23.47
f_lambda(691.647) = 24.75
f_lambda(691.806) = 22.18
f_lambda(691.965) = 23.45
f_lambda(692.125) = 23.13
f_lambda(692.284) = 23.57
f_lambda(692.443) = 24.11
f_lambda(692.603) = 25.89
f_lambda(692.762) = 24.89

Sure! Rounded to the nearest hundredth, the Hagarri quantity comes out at 1.00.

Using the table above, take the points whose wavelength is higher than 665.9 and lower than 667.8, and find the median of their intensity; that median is 25.7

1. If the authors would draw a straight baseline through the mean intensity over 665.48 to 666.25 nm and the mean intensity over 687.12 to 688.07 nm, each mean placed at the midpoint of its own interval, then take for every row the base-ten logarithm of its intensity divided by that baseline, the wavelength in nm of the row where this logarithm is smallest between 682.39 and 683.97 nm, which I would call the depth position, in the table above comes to 683.572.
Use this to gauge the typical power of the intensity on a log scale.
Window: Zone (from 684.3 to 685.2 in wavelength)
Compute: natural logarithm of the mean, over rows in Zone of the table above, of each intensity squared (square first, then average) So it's 6.49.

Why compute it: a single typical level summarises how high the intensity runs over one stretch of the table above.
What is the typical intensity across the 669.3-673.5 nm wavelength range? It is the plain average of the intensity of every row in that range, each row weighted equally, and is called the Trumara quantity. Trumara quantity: 25.3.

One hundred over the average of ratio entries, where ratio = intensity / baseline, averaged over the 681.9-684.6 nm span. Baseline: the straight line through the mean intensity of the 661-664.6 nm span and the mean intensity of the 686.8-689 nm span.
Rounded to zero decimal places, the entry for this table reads 101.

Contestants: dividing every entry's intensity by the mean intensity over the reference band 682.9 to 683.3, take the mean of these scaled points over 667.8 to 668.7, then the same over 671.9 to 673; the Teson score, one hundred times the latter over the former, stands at 99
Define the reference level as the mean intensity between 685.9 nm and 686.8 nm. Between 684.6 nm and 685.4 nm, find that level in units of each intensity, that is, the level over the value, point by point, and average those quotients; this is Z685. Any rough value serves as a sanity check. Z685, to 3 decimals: 0.978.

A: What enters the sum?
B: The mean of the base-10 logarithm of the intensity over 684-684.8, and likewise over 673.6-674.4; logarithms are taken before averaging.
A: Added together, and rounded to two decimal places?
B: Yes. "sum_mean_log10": 2.82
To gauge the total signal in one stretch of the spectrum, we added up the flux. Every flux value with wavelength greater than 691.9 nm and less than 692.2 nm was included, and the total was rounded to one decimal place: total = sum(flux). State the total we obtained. 46.6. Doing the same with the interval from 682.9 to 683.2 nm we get 51.2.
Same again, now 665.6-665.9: 51.2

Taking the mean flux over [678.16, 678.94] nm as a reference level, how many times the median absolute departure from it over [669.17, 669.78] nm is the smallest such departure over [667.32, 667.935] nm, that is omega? 2.6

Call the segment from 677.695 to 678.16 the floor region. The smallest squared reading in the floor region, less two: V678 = 597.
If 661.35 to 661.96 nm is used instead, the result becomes 649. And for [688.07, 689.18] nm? 525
